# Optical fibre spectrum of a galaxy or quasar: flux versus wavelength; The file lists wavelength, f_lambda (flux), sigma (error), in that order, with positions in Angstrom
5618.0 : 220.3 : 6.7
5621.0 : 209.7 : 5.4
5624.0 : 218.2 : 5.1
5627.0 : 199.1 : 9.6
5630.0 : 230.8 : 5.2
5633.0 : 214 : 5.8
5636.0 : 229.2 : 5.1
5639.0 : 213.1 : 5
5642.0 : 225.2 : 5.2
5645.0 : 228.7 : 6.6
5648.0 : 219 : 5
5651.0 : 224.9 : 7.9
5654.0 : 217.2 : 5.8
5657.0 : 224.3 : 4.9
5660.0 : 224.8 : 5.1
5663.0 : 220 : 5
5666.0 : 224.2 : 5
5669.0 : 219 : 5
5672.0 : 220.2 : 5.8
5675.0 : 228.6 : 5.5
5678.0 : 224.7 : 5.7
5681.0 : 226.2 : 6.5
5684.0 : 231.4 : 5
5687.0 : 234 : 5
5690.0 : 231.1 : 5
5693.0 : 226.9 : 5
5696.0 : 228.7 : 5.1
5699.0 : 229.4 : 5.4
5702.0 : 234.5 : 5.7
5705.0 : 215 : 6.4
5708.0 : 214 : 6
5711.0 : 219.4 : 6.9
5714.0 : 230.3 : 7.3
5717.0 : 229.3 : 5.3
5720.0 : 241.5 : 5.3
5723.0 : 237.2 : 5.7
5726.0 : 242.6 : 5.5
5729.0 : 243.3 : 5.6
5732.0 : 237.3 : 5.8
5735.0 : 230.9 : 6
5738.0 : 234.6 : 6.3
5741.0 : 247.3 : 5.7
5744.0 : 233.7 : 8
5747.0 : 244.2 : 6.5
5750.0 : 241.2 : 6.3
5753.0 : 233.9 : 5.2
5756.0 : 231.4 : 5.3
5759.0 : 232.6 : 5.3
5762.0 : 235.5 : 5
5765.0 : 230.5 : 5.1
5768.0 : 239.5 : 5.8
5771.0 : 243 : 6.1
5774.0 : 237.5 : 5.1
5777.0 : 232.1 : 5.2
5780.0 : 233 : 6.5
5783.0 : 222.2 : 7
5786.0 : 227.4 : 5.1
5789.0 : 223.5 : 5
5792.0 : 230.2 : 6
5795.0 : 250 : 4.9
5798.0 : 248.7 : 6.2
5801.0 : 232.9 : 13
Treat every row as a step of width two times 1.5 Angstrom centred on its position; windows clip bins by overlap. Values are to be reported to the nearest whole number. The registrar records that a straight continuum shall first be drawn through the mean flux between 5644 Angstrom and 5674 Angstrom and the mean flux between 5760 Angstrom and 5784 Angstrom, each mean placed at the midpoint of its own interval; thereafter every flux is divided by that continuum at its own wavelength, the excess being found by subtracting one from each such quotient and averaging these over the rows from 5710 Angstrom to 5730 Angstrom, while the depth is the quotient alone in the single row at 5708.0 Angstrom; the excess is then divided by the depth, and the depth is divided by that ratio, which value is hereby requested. 33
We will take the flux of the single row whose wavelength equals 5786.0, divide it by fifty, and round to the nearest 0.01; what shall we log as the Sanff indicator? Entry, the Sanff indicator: 4.55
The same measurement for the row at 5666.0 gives 4.48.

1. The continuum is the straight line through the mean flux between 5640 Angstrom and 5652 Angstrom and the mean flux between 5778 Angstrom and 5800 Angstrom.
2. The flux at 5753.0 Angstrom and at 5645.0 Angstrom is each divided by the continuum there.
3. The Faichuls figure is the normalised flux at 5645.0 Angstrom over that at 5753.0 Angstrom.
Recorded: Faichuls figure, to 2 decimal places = 1.01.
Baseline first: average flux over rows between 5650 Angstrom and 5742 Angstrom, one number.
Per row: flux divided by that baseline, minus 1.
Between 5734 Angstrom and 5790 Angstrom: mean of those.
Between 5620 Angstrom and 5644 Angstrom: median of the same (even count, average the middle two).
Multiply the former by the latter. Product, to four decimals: -0.0014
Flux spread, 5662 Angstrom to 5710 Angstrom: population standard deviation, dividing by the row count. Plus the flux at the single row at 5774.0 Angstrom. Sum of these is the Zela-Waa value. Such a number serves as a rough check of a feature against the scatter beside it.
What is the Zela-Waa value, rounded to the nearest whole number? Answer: 244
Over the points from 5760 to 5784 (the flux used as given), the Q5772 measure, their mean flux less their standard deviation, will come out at 228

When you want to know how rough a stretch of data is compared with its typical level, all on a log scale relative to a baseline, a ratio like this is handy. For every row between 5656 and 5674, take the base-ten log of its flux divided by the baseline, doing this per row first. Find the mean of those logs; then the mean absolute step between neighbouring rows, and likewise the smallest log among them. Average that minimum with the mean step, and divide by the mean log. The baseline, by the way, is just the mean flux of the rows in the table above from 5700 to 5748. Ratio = 0.50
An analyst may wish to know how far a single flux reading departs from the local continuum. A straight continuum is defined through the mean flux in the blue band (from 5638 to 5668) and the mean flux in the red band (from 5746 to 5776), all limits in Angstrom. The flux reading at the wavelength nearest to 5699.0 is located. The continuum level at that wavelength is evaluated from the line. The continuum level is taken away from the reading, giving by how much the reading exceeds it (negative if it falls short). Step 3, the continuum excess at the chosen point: 1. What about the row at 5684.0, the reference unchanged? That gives 5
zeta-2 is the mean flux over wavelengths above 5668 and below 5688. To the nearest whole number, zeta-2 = 226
